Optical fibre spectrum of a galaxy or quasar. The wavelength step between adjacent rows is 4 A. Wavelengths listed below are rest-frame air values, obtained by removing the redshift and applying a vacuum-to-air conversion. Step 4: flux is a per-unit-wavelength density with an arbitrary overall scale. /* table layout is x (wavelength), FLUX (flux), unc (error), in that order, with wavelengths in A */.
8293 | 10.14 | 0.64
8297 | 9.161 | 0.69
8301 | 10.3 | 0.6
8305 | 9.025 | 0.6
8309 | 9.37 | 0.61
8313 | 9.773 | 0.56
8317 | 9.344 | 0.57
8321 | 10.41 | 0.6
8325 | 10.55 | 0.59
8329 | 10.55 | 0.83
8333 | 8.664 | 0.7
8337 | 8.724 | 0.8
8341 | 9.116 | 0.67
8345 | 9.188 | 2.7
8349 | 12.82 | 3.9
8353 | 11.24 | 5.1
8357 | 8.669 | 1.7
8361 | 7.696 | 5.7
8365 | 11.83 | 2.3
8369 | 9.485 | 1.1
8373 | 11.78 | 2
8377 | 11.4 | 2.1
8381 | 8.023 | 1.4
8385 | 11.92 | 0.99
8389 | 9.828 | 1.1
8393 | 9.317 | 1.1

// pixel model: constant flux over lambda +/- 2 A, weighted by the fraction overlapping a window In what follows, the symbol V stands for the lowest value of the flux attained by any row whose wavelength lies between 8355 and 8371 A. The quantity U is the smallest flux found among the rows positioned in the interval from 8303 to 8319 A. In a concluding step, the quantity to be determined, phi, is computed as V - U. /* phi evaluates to -1.3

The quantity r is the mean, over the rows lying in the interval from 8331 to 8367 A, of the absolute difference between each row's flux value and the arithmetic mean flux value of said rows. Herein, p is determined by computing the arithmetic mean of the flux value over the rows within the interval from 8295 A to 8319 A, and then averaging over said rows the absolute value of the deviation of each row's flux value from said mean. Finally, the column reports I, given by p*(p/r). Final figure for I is 0.1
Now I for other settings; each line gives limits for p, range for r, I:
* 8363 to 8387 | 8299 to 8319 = 4.6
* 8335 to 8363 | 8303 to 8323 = 4.6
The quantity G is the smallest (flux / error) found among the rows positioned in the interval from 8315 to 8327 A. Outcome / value 16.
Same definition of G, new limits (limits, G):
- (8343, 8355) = 2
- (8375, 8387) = 5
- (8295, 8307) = 13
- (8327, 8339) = 11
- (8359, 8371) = 1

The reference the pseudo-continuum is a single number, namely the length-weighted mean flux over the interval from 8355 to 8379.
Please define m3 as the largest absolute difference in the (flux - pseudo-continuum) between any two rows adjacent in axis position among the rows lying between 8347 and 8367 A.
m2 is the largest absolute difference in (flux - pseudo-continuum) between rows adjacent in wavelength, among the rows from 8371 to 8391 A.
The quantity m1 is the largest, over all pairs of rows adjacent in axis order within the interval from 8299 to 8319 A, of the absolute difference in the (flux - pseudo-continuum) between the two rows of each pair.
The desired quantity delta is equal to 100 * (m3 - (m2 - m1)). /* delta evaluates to 151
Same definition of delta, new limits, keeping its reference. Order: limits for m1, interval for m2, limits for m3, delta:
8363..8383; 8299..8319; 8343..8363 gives 573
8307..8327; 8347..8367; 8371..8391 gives 83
